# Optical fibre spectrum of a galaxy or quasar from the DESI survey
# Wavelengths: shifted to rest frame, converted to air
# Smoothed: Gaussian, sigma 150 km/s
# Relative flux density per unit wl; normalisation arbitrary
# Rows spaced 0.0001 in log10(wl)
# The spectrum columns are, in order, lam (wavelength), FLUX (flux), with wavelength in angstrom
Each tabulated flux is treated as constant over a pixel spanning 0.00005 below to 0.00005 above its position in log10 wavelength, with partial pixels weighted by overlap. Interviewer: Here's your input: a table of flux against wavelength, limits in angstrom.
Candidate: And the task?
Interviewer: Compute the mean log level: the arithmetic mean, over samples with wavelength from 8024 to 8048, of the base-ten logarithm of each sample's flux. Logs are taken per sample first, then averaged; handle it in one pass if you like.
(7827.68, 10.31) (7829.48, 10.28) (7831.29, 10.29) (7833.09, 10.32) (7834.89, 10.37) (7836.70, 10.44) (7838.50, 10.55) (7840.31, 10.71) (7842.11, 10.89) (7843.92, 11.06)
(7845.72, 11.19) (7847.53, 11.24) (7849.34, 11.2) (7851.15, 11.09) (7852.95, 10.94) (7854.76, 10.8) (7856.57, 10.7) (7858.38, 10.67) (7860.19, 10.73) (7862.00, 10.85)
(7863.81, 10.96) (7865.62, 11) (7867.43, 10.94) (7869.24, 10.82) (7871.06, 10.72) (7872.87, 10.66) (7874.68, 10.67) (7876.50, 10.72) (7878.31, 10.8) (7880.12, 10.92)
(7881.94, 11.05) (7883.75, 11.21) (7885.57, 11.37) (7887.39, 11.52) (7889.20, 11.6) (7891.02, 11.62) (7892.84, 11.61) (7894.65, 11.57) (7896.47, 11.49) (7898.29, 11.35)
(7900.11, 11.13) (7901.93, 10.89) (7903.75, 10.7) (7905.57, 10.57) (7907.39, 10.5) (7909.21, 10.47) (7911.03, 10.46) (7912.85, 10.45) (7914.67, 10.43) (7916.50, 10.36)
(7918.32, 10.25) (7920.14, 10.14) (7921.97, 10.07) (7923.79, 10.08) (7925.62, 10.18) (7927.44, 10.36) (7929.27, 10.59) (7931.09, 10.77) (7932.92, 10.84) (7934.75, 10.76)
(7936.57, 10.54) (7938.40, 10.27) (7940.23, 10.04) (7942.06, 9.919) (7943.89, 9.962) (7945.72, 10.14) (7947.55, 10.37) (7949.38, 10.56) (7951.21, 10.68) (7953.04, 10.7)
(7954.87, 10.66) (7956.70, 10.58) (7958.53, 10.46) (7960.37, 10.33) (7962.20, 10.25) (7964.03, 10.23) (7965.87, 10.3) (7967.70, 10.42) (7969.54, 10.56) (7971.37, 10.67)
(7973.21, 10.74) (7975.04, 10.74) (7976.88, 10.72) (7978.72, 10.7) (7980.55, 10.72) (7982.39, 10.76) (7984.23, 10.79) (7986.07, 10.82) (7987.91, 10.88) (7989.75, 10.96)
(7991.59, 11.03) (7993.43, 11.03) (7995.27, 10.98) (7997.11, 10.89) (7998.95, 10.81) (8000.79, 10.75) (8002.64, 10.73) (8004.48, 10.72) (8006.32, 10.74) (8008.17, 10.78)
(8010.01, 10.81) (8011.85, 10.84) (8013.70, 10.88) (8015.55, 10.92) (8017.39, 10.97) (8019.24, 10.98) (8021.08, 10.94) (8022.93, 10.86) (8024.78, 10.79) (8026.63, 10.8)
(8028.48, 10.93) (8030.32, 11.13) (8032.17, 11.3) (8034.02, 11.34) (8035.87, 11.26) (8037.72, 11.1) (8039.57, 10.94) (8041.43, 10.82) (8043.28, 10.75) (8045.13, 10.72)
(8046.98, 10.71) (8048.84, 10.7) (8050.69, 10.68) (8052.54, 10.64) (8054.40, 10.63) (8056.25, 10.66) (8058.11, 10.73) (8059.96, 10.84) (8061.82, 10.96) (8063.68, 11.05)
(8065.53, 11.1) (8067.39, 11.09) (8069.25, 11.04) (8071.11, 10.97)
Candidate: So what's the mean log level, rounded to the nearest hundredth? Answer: 1.04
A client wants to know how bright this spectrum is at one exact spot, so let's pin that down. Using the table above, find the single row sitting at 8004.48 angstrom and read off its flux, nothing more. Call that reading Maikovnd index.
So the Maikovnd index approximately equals 10.72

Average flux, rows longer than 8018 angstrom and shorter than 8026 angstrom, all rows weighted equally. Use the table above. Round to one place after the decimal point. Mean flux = 10.9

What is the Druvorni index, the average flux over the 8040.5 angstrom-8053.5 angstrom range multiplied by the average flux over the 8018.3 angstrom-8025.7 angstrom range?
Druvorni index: 116.7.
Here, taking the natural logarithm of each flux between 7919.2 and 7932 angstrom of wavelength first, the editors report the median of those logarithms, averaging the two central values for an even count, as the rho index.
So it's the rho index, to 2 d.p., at 2.32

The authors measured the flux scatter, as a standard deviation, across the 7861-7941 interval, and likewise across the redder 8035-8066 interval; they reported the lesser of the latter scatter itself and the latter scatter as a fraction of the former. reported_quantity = 0.19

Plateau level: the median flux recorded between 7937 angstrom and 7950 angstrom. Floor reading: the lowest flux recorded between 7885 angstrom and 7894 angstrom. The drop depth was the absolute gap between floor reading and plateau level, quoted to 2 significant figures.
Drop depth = 1.2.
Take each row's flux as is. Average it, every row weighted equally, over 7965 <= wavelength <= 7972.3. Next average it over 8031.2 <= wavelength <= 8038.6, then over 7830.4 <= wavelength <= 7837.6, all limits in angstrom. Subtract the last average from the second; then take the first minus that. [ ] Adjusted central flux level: 9.6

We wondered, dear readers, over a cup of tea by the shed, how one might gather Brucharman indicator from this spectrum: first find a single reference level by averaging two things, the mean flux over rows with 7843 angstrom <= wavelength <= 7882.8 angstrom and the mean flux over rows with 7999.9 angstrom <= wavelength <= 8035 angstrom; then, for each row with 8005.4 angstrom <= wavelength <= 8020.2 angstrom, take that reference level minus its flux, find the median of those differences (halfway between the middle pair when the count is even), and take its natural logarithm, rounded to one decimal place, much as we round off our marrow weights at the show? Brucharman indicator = -3.2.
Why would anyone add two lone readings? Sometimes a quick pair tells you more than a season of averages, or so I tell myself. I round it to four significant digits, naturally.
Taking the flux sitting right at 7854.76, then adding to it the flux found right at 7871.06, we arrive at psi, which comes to 21.52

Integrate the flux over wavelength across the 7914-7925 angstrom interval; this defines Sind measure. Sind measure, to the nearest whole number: 112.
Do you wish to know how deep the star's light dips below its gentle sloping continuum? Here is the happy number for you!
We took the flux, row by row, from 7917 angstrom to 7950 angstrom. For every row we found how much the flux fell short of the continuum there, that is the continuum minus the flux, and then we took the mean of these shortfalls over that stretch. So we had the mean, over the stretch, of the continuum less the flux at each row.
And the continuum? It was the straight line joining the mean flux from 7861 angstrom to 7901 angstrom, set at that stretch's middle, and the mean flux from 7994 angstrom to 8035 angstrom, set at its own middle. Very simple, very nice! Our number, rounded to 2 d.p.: 0.71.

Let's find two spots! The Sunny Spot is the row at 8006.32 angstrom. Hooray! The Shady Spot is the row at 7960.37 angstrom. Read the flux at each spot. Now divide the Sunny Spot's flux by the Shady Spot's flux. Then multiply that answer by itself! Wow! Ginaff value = 1.08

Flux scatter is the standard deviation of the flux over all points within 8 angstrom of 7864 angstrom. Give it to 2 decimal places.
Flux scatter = 0.12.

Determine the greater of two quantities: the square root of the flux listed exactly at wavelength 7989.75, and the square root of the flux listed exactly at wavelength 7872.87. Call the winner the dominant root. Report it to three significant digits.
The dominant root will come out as 3.31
